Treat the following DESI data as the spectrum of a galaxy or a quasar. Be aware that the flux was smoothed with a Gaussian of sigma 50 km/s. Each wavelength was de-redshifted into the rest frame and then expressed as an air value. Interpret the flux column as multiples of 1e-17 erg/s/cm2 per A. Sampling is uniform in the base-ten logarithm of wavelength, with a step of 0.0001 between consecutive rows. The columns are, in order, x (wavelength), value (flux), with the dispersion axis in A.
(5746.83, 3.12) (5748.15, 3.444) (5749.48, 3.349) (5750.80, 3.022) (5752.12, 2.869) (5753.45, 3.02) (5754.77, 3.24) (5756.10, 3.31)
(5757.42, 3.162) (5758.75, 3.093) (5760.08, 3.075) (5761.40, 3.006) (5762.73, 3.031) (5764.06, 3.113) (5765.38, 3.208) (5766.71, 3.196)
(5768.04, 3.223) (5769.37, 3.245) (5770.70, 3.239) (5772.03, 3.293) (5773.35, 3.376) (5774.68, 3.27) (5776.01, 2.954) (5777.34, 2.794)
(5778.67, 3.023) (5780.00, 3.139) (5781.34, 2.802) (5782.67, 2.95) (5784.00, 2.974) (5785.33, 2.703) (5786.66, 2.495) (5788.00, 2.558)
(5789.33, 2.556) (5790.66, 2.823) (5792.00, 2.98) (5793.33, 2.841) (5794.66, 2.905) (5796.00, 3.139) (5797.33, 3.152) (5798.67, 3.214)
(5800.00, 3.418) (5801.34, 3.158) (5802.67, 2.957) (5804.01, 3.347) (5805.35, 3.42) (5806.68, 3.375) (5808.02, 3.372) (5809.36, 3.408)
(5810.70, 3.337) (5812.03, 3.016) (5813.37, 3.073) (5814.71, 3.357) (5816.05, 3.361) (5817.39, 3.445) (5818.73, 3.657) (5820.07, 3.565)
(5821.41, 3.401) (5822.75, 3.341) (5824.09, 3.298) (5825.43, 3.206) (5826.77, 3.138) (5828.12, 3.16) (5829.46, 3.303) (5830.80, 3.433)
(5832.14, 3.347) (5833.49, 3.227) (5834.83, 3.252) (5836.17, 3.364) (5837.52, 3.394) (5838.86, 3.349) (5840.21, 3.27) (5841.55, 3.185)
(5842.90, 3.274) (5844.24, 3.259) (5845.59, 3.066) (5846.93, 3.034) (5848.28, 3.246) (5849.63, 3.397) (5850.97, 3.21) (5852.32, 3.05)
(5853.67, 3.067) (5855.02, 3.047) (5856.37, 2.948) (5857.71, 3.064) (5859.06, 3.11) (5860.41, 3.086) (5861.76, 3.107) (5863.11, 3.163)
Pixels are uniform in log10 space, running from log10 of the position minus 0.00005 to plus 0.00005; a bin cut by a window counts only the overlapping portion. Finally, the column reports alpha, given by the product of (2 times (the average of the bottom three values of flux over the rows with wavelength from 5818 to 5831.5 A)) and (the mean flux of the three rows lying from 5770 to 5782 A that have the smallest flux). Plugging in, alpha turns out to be 18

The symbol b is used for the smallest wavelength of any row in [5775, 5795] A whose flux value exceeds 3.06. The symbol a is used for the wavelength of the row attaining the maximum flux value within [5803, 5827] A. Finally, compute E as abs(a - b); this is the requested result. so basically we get 38.7 A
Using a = 5818.73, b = 5780.00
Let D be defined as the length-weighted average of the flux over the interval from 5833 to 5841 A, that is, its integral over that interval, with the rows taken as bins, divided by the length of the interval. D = 3.31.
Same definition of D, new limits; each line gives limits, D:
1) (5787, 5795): 2.76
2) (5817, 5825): 3.45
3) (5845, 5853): 3.17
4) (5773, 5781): 3.07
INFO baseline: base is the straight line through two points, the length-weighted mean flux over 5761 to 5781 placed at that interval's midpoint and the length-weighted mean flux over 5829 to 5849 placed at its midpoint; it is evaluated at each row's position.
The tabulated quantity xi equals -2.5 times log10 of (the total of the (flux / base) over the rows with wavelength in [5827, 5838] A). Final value -2.28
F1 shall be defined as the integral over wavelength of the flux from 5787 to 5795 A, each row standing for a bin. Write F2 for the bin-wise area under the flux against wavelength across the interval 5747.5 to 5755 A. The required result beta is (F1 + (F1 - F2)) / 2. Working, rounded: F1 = 22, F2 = 23.6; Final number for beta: 10.3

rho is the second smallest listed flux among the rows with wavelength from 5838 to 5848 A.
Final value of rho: 3.066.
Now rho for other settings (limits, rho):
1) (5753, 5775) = 3.02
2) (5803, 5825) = 3.073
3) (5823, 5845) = 3.16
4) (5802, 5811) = 3.337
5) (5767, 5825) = 2.556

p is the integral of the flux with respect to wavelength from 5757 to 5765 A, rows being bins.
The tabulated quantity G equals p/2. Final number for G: 12.3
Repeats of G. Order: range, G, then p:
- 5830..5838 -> 13.3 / 26.7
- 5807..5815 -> 13.0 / 26.1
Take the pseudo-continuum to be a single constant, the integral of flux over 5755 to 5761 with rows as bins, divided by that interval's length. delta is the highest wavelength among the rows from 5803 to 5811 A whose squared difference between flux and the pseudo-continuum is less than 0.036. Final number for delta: 5810.70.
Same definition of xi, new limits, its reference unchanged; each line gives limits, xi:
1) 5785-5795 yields -2.10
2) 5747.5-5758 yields -2.28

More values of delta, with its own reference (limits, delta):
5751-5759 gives 5758.75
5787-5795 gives 5792.00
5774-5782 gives 5780.00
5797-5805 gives 5804.01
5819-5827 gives 5826.77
